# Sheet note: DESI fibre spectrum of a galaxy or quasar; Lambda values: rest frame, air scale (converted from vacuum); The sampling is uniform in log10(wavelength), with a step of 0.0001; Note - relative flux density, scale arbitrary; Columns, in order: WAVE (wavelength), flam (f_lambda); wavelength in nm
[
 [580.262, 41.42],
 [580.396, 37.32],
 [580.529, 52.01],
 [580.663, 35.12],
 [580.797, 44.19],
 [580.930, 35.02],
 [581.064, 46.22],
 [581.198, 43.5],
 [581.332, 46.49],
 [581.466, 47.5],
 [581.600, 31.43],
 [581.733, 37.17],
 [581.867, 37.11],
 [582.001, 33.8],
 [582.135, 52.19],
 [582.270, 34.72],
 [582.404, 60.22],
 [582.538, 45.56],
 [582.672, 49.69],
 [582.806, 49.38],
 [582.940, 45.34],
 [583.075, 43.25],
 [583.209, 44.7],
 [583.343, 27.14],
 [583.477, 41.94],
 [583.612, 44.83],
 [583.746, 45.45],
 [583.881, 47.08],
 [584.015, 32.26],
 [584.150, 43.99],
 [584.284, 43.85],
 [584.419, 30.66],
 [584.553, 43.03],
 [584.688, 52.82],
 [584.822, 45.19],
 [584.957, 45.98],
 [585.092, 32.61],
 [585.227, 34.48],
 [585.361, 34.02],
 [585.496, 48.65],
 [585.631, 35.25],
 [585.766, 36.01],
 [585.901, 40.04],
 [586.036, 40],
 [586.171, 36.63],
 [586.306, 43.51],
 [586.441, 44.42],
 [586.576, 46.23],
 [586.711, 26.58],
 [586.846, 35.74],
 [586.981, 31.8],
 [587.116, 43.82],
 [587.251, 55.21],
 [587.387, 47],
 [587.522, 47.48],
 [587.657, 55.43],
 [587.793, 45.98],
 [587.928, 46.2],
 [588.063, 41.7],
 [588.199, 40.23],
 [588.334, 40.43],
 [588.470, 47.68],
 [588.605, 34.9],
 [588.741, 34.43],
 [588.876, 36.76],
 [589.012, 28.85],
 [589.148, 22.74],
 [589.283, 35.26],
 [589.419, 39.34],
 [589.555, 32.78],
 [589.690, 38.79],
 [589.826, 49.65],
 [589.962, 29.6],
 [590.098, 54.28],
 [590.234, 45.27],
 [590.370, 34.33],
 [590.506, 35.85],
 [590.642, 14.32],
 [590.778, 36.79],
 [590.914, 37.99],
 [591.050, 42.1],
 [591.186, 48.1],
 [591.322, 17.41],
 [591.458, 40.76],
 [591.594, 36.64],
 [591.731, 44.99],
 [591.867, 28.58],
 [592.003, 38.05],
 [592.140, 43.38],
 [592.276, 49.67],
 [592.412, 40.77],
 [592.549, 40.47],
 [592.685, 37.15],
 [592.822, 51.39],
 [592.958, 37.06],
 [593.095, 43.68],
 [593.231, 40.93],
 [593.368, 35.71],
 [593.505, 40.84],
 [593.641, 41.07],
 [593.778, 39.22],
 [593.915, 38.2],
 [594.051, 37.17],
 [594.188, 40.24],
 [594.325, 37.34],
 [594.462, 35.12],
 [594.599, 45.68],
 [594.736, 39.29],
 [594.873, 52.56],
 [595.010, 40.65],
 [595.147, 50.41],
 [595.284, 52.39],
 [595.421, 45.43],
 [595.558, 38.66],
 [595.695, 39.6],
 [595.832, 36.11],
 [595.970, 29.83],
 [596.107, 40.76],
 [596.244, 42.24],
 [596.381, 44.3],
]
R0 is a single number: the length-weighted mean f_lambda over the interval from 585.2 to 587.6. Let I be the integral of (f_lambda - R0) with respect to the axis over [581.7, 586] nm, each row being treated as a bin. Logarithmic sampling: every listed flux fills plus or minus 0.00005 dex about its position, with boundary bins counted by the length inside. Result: 6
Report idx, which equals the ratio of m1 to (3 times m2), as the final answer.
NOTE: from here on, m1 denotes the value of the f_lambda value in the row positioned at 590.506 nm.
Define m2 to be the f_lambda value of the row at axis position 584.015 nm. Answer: 0.37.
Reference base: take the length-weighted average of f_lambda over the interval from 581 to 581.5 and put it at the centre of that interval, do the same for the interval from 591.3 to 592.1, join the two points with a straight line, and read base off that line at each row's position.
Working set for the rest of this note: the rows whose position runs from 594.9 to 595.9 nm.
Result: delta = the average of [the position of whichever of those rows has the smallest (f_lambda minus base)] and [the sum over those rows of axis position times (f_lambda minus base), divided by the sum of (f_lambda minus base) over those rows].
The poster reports 595.59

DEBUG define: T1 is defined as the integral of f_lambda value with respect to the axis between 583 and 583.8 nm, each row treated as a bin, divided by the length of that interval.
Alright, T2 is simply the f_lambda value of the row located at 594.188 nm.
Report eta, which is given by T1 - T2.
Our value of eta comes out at 1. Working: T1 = 41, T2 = 40.24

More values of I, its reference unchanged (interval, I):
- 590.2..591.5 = -7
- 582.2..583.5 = 5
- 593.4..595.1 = 0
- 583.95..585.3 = 0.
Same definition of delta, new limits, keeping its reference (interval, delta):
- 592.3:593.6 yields 593.16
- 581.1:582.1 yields 581.69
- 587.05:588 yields 587.32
